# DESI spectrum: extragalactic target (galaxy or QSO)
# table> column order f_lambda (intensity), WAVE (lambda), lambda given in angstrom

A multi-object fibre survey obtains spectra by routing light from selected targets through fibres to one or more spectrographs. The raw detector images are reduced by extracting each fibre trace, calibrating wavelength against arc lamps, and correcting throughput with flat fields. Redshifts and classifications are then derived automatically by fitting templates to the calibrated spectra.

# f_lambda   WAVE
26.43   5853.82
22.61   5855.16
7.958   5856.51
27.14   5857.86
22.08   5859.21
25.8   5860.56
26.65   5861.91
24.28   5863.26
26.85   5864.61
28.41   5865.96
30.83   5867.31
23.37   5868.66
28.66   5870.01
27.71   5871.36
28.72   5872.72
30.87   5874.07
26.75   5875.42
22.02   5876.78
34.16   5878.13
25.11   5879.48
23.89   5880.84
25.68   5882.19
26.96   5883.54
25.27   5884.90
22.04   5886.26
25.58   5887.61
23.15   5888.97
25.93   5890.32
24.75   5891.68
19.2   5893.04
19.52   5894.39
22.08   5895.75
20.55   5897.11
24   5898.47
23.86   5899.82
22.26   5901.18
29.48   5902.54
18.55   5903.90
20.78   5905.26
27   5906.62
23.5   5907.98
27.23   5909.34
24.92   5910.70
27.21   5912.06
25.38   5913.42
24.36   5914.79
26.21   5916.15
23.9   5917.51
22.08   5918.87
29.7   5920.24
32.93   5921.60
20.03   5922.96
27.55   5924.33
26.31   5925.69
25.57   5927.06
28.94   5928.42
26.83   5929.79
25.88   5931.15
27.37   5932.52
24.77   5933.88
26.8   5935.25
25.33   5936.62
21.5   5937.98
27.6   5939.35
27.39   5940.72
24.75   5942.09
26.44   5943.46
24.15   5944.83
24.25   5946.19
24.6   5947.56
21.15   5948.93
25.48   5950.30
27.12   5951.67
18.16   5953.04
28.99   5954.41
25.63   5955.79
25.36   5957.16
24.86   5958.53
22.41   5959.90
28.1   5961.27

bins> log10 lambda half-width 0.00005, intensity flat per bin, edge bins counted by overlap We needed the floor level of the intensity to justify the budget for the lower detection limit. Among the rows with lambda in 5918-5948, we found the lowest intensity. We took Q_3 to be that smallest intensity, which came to 20.03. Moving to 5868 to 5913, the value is 18.55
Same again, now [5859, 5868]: 22.08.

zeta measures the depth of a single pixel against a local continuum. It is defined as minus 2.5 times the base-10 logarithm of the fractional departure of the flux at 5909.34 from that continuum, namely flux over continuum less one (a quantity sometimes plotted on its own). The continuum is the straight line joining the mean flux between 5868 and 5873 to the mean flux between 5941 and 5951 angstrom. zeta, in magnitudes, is 3.08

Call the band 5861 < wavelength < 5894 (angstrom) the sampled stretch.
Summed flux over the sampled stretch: 627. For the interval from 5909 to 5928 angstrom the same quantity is 363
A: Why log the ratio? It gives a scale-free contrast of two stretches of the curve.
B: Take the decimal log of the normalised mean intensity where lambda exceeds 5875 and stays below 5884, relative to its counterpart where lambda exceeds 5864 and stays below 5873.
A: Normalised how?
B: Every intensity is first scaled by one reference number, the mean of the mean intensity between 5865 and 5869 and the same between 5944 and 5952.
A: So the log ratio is -0.02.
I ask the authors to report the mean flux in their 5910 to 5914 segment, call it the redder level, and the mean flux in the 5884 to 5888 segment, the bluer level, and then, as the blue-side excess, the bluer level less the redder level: -2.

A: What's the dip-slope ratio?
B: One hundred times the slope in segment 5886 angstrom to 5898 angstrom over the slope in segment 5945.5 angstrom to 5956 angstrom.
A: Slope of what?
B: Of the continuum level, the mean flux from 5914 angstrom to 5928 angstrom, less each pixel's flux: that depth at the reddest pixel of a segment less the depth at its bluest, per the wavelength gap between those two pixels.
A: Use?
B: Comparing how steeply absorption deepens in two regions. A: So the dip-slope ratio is -96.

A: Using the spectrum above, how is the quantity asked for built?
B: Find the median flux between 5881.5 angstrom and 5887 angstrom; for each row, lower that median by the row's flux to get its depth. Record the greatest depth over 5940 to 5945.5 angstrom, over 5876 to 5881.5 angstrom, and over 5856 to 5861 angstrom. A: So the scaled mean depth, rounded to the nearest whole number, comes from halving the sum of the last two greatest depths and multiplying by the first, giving 14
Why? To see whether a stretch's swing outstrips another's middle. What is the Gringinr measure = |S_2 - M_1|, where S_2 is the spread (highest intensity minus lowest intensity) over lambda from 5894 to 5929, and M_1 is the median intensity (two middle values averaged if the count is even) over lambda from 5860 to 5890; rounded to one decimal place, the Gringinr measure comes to 11.8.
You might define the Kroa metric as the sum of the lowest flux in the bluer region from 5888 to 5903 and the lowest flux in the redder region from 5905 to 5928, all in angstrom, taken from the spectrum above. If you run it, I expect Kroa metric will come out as 39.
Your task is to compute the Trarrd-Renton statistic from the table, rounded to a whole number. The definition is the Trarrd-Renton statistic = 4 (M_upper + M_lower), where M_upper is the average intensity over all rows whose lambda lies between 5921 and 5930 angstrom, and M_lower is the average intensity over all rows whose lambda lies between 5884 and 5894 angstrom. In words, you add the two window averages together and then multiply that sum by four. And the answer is 202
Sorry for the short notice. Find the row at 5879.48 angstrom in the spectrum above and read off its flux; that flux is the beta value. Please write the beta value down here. 25.11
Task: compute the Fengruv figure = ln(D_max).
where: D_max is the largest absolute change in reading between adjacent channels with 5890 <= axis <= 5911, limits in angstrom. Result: 2.39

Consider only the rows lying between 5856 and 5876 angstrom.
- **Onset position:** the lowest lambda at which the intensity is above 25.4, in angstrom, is 5857.86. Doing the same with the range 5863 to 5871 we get 5864.61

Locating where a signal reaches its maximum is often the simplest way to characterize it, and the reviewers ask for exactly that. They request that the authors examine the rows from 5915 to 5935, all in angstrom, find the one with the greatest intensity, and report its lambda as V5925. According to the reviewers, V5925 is 5921.60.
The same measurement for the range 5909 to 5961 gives 5921.60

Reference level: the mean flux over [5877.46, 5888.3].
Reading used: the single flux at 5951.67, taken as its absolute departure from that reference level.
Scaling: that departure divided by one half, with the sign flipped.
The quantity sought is -2.1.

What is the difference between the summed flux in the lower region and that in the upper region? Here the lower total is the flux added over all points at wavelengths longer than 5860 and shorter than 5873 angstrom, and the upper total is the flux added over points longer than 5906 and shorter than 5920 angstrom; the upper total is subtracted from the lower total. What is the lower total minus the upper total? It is 19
